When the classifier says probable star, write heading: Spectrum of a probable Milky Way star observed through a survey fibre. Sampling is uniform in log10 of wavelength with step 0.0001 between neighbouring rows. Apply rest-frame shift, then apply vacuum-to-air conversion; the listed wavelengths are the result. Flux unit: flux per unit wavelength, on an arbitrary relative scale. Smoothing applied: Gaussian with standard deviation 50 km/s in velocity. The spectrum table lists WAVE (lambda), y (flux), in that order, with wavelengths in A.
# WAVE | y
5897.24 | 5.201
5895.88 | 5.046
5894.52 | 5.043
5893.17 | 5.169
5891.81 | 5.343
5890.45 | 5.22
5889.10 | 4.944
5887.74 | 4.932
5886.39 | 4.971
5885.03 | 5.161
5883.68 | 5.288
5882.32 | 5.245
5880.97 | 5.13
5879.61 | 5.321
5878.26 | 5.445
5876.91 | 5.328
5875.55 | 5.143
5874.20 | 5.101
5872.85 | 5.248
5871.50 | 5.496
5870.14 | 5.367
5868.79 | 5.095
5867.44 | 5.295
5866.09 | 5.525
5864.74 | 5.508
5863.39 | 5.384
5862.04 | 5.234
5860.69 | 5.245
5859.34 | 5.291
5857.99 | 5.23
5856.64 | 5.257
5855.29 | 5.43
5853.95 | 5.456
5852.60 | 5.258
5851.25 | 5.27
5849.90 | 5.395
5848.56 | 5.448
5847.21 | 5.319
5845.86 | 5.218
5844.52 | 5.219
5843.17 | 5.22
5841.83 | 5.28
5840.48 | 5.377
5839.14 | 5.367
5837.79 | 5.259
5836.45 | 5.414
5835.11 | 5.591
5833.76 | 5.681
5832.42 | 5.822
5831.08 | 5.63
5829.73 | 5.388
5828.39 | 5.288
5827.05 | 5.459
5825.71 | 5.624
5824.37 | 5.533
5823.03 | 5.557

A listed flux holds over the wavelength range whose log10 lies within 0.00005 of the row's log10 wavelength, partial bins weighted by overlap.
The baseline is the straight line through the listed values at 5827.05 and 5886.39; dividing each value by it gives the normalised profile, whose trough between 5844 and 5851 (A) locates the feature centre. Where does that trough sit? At 5844.52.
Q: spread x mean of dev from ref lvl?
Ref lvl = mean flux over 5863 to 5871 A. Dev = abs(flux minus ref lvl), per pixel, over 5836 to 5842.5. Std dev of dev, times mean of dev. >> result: 0.002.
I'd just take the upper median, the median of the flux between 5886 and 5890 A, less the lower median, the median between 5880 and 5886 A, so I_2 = -0.26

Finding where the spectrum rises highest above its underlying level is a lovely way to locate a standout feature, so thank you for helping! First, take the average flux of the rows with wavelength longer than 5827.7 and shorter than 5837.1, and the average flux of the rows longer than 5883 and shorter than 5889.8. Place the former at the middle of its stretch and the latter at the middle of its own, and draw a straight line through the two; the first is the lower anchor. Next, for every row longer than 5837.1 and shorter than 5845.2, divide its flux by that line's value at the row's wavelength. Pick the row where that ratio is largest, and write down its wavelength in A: 5840.48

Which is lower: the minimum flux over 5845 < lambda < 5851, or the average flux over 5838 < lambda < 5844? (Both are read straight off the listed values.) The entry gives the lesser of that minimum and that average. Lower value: 5.22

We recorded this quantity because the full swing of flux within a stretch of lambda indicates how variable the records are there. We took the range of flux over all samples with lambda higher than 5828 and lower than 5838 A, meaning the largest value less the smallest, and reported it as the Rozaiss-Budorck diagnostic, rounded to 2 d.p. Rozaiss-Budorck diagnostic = 0.56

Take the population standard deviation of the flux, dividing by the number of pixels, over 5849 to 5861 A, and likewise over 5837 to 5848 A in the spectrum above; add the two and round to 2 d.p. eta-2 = 0.14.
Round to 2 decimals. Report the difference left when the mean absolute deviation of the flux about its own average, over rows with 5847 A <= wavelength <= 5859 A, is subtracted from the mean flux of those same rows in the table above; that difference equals 5.26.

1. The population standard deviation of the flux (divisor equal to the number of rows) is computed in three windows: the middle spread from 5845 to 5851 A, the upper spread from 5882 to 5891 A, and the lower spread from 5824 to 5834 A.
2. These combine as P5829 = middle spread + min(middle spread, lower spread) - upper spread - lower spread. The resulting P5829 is -0.13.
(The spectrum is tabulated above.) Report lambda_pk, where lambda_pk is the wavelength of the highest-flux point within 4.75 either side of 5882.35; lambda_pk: 5878.26 A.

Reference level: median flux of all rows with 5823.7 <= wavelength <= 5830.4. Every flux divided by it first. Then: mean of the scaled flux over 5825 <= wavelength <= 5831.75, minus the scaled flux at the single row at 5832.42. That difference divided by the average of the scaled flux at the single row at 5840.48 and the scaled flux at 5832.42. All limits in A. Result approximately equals -0.061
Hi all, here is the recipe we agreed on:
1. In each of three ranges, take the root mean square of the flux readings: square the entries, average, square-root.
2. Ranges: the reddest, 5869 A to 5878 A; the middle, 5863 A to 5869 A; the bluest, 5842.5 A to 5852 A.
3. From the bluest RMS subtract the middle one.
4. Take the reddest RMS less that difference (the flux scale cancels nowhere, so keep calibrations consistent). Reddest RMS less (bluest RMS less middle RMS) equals 5.35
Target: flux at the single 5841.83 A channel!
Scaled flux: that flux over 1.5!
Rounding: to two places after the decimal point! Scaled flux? 3.52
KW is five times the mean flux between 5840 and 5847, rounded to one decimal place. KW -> 26.3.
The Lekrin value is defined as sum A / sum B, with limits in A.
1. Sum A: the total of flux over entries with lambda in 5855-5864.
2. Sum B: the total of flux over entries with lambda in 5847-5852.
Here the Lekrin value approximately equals 1.7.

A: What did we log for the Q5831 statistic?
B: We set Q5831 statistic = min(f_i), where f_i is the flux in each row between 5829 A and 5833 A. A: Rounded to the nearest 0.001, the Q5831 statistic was 5.388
